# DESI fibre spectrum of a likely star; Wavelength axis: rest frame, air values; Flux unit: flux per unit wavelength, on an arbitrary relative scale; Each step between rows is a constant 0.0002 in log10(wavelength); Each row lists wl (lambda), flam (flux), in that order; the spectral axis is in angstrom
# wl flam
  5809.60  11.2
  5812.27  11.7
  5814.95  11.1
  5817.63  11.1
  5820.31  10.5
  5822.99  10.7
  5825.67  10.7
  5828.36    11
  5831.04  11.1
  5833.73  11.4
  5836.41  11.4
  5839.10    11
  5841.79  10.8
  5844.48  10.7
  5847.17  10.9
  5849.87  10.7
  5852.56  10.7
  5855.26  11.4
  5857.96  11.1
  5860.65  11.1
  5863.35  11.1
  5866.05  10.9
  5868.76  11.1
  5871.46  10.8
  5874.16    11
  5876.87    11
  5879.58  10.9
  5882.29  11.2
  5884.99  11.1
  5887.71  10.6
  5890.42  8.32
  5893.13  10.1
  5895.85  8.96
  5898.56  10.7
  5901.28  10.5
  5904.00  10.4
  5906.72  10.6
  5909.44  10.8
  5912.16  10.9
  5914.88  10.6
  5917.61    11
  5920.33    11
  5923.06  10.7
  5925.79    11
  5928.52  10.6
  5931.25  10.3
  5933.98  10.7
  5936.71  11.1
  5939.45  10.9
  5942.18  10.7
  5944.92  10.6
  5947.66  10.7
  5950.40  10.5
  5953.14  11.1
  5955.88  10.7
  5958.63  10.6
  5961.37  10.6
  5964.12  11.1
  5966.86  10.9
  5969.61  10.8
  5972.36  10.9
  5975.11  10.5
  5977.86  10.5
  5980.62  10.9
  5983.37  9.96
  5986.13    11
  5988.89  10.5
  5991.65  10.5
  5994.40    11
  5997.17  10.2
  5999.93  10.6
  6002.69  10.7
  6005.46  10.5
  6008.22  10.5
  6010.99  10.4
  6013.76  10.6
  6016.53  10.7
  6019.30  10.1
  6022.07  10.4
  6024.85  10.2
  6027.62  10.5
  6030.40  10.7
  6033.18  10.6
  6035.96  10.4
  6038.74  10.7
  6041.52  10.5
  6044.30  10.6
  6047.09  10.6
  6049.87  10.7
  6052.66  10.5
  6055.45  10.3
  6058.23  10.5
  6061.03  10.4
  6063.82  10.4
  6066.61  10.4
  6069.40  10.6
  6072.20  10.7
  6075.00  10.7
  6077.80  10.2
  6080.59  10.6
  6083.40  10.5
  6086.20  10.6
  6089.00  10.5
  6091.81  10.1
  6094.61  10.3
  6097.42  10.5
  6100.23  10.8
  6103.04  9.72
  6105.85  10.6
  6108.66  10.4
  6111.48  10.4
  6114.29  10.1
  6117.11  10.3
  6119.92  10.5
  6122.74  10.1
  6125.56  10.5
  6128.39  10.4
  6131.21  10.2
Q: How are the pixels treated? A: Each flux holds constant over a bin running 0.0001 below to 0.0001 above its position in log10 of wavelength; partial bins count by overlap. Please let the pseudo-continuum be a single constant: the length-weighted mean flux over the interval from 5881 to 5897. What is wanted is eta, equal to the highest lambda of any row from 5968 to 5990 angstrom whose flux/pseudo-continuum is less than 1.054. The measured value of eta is 5988.89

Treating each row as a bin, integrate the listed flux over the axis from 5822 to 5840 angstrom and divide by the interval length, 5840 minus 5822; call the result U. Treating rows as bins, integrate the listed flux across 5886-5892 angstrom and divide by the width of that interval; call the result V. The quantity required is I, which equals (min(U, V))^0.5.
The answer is 3.09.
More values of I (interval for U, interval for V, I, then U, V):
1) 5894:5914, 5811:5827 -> 3.23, 10.41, 11.0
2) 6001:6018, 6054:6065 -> 3.22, 10.57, 10.4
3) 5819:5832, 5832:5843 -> 3.29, 10.79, 11.2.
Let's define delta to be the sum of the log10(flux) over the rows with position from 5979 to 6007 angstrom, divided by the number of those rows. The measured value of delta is 1.02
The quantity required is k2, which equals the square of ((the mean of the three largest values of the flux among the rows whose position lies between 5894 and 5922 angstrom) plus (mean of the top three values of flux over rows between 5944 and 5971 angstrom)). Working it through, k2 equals 484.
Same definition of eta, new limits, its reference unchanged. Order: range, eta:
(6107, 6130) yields 6128.39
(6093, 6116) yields 6114.29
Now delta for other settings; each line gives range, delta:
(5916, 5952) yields 1.03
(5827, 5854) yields 1.04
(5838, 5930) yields 1.03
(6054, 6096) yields 1.02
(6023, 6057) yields 1.02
